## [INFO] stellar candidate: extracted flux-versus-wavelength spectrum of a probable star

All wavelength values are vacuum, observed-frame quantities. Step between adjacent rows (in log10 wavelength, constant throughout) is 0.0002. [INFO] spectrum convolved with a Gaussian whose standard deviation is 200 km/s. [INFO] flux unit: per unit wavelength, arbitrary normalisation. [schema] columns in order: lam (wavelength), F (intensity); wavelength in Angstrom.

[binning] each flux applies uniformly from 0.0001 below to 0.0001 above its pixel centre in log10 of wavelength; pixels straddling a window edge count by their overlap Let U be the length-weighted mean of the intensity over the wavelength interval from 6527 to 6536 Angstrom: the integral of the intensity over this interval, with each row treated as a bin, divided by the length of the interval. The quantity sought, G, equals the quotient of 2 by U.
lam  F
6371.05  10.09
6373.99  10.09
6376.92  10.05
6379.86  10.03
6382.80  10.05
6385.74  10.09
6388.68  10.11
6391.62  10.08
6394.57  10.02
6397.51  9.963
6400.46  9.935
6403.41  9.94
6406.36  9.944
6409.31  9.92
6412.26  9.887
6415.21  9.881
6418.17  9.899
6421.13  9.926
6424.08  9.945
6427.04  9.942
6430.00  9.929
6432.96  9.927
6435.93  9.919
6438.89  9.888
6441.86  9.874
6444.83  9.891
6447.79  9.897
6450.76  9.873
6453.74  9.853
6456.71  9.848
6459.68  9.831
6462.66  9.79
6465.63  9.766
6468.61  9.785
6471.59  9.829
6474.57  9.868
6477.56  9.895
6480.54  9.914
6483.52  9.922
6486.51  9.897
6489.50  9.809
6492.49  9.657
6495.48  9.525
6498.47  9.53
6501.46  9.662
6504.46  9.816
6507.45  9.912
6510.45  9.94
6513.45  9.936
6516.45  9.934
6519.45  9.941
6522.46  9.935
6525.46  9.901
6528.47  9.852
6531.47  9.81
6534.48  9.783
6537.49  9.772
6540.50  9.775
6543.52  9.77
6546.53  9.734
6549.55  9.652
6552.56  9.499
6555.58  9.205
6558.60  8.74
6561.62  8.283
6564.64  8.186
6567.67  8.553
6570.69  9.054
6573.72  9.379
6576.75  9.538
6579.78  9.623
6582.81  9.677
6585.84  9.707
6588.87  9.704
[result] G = 0.204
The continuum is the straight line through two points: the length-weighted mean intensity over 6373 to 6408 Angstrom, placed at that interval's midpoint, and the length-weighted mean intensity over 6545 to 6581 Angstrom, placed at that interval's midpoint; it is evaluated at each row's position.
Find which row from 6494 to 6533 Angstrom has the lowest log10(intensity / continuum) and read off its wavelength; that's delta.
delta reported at 6495.48 Angstrom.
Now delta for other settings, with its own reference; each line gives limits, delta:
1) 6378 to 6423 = 6379.86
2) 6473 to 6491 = 6474.57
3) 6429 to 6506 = 6495.48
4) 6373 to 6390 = 6379.86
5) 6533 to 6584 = 6564.64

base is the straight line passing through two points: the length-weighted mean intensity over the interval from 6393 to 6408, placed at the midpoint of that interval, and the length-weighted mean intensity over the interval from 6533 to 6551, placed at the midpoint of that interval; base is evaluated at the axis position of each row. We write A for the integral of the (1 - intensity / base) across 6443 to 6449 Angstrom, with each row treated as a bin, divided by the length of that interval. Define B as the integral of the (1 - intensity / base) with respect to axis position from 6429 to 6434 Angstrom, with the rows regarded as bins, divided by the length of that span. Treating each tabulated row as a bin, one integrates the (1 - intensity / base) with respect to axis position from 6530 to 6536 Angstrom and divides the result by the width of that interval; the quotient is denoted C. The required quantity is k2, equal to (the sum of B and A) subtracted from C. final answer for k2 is -0.002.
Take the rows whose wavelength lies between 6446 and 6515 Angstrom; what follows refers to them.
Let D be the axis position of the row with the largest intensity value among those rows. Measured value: 6510.45 Angstrom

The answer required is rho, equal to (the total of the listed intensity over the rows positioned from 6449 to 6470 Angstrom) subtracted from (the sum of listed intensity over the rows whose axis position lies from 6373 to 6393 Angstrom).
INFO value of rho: 1.8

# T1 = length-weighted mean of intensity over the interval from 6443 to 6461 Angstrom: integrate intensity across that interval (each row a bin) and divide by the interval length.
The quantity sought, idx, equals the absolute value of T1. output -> 9.87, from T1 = 9.87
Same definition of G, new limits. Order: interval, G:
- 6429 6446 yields 0.202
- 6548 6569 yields 0.225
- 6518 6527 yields 0.202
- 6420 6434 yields 0.201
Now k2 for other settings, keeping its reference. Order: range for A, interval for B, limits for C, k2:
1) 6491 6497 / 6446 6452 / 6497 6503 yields -0.001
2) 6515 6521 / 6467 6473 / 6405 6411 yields 0.013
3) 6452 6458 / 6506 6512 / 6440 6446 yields 0.012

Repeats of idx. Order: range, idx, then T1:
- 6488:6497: 9.66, 9.66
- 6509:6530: 9.92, 9.92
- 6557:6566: 8.42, 8.42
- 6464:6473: 9.80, 9.80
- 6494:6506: 9.64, 9.64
